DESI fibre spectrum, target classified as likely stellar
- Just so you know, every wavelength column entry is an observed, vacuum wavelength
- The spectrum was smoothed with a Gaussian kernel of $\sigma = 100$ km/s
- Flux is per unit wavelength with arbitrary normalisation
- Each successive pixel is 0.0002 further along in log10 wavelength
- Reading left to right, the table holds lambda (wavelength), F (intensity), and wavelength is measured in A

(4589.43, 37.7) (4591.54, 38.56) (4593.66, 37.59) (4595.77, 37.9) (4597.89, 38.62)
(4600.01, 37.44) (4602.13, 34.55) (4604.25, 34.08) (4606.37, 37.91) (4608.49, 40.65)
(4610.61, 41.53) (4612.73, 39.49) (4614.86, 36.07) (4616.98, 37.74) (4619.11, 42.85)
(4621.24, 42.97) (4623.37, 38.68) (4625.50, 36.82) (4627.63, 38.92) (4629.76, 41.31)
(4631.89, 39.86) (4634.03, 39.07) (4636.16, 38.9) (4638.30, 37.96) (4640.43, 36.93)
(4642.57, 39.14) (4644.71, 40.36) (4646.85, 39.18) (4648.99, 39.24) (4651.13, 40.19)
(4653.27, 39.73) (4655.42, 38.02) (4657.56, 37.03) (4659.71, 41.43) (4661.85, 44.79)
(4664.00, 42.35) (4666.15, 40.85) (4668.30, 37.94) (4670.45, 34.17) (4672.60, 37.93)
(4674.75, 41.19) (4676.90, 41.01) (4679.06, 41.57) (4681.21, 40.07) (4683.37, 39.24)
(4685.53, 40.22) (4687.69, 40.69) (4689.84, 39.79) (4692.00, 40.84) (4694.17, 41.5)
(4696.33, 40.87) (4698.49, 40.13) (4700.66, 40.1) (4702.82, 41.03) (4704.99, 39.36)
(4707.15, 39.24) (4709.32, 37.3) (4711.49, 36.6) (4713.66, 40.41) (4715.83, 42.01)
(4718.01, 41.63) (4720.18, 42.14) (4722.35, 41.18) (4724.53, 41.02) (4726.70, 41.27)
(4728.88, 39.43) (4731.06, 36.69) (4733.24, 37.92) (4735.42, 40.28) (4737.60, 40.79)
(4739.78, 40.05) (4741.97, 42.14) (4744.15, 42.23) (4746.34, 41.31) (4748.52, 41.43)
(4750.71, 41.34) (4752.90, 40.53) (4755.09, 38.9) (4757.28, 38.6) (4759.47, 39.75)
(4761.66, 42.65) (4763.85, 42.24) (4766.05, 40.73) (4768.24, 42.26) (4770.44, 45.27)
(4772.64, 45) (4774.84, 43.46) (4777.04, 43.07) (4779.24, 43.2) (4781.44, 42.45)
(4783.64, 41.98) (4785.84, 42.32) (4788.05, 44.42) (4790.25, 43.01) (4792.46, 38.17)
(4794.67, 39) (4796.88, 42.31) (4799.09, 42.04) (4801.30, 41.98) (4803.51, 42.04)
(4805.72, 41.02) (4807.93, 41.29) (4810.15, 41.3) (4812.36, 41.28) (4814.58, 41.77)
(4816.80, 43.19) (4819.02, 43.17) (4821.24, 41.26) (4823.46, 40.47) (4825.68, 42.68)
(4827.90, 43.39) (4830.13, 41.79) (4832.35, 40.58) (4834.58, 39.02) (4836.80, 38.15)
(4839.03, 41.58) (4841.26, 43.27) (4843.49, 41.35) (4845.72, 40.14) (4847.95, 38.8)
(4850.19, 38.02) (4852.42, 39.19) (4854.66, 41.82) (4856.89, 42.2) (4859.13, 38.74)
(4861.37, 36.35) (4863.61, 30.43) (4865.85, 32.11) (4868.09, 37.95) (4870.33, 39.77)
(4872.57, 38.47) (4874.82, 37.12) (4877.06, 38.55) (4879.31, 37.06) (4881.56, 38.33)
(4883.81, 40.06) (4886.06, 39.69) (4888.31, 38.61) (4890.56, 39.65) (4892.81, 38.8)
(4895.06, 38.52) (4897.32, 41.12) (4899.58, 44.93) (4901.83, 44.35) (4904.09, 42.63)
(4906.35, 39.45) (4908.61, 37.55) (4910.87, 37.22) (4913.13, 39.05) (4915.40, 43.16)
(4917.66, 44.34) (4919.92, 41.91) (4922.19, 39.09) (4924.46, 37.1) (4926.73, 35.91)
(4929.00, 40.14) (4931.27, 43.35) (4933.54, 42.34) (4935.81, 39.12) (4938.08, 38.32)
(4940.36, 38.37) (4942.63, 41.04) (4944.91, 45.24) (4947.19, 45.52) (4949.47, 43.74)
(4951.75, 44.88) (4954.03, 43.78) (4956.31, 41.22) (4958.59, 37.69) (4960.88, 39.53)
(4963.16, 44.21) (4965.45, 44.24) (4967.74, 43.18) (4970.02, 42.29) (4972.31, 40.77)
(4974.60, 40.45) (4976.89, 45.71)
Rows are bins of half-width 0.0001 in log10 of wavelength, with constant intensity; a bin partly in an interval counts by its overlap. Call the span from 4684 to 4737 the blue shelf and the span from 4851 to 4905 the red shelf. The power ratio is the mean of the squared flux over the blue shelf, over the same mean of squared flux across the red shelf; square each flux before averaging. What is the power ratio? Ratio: 1.05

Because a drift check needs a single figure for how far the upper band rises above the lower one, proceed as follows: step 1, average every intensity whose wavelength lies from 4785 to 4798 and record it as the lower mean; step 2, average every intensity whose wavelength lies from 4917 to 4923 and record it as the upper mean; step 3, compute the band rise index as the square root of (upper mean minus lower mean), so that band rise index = 0.49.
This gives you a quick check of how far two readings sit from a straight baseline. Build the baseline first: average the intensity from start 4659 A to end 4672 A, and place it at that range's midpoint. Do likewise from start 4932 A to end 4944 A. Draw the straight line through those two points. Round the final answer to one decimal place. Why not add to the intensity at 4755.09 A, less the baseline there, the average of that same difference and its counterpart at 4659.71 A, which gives -1.2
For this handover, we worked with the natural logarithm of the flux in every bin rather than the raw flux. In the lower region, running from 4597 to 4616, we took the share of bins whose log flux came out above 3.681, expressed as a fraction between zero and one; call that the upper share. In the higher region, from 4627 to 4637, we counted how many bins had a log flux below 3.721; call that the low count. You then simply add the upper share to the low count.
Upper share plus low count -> 4.2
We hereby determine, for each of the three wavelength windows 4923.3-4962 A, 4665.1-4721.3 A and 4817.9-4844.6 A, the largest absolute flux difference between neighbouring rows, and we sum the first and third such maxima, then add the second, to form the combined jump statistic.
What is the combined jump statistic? 11.5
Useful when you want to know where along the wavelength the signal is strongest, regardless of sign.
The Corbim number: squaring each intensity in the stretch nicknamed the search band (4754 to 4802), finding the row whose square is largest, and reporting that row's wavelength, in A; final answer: 4770.44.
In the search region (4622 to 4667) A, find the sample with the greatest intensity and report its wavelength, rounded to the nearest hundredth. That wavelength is 4661.85 A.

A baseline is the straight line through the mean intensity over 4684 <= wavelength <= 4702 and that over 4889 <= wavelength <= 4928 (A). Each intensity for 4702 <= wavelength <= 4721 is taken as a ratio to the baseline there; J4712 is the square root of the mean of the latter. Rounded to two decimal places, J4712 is 0.99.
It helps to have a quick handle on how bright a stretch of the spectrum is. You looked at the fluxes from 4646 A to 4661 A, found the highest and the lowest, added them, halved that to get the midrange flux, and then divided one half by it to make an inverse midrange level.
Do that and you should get 0.0127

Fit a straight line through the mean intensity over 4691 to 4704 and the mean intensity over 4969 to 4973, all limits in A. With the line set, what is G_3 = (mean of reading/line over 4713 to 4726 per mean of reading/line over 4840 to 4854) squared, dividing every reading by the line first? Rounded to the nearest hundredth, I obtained 1.08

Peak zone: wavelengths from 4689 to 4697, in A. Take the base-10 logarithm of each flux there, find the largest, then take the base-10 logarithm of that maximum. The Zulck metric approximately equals 0.209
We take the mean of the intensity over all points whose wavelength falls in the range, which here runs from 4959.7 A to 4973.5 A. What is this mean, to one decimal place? 42.4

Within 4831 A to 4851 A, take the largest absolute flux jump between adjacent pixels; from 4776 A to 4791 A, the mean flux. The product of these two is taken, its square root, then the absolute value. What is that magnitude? 12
